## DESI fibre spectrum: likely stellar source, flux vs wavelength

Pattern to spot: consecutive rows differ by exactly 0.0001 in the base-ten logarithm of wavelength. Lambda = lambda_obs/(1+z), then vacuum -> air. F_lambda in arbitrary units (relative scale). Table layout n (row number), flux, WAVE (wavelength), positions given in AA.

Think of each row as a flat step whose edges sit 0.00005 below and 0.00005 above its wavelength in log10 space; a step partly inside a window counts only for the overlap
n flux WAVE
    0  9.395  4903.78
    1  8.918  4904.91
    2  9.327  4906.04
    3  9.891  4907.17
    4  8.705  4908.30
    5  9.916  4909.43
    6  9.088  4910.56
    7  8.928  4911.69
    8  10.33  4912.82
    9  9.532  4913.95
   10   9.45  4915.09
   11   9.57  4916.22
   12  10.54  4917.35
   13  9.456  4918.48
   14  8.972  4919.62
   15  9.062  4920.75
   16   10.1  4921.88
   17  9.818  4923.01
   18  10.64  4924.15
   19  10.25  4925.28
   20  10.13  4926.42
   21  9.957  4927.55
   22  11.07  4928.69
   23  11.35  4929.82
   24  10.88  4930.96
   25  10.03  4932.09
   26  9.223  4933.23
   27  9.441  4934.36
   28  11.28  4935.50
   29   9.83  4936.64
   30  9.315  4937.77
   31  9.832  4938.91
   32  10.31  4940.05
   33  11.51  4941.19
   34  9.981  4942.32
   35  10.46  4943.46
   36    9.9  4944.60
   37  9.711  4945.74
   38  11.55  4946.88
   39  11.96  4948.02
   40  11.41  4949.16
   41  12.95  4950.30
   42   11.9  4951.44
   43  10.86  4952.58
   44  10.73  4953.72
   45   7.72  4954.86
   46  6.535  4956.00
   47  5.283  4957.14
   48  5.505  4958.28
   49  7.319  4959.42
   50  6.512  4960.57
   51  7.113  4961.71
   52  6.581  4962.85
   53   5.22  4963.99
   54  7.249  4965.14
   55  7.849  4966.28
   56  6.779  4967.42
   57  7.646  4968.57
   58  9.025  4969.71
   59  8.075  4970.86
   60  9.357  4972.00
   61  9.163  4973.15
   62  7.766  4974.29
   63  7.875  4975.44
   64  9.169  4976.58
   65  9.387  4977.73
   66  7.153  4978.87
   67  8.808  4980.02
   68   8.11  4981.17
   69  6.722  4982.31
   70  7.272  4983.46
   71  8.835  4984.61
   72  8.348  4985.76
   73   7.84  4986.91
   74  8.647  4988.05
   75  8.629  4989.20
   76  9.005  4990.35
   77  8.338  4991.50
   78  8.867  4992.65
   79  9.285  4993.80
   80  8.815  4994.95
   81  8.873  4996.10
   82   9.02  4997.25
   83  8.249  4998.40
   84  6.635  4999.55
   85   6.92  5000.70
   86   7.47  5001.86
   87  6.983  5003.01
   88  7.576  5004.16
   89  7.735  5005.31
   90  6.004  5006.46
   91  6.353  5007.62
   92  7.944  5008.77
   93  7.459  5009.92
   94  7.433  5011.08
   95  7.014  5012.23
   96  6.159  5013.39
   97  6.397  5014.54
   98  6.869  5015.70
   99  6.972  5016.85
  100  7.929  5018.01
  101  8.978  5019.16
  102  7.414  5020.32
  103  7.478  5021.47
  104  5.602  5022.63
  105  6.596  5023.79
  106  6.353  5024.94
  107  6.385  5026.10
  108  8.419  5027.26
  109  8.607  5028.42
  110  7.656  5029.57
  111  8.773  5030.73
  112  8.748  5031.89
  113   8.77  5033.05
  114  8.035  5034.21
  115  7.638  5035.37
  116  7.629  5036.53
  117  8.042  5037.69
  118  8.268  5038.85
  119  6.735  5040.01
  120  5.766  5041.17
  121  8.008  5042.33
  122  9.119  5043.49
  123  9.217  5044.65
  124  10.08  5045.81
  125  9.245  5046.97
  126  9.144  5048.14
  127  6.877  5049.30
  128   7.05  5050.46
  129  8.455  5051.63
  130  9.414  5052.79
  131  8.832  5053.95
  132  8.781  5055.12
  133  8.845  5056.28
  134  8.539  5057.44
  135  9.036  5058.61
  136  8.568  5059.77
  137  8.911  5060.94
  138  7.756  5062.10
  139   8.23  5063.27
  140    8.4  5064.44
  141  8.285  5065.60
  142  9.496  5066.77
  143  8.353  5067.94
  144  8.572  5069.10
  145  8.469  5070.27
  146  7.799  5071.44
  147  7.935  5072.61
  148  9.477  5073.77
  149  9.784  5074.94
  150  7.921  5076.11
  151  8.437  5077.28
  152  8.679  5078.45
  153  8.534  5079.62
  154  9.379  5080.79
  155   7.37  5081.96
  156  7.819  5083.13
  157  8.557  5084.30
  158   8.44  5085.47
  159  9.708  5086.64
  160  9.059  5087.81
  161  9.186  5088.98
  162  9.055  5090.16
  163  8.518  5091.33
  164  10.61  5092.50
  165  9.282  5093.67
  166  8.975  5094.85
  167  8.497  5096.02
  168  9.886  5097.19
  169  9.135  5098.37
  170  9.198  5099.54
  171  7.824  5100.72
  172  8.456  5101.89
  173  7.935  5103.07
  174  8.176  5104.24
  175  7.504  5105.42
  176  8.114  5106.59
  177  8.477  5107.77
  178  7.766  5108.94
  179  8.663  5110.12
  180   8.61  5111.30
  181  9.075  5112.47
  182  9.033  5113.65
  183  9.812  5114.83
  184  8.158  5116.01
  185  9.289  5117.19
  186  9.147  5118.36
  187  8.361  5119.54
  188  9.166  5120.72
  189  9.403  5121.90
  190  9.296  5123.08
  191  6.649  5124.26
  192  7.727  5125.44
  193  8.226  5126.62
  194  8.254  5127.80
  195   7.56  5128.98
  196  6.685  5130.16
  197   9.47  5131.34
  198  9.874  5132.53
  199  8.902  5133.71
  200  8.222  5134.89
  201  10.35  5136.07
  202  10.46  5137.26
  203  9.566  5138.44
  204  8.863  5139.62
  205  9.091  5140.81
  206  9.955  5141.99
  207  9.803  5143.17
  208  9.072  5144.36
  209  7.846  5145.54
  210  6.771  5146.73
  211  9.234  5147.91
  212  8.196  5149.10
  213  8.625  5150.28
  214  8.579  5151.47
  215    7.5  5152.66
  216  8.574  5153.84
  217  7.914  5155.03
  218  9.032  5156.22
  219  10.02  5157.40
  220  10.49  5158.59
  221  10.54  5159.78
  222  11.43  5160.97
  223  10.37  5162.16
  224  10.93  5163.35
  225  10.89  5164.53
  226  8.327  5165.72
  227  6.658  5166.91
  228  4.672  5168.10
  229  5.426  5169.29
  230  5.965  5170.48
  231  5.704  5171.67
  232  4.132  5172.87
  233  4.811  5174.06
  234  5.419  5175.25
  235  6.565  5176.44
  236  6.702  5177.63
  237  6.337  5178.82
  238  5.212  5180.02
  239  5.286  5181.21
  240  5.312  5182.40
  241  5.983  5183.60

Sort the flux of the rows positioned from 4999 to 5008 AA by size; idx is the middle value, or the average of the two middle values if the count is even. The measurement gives 7.0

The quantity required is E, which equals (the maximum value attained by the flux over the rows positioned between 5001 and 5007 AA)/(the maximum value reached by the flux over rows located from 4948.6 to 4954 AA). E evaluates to 0.60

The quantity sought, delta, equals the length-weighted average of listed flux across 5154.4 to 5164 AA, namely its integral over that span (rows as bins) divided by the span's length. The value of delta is 10.1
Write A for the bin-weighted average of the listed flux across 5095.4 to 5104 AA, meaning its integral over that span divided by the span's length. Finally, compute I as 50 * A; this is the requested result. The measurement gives 434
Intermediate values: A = 8.7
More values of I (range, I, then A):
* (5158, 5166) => 525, 10.5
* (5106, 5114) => 426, 8.5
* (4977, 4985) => 402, 8.0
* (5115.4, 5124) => 444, 8.9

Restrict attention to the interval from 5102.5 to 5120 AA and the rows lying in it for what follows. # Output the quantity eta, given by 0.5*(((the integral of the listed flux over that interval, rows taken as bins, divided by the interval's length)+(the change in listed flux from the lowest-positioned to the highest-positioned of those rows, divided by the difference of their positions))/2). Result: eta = 2.14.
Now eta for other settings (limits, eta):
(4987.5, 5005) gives 2.04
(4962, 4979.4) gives 1.98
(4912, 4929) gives 2.48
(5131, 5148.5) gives 2.29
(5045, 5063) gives 2.12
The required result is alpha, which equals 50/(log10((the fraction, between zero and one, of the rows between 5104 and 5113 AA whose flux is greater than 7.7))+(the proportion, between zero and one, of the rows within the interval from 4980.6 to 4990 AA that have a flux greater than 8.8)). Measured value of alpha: 746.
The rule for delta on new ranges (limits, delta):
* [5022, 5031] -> 7.2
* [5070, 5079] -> 8.6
